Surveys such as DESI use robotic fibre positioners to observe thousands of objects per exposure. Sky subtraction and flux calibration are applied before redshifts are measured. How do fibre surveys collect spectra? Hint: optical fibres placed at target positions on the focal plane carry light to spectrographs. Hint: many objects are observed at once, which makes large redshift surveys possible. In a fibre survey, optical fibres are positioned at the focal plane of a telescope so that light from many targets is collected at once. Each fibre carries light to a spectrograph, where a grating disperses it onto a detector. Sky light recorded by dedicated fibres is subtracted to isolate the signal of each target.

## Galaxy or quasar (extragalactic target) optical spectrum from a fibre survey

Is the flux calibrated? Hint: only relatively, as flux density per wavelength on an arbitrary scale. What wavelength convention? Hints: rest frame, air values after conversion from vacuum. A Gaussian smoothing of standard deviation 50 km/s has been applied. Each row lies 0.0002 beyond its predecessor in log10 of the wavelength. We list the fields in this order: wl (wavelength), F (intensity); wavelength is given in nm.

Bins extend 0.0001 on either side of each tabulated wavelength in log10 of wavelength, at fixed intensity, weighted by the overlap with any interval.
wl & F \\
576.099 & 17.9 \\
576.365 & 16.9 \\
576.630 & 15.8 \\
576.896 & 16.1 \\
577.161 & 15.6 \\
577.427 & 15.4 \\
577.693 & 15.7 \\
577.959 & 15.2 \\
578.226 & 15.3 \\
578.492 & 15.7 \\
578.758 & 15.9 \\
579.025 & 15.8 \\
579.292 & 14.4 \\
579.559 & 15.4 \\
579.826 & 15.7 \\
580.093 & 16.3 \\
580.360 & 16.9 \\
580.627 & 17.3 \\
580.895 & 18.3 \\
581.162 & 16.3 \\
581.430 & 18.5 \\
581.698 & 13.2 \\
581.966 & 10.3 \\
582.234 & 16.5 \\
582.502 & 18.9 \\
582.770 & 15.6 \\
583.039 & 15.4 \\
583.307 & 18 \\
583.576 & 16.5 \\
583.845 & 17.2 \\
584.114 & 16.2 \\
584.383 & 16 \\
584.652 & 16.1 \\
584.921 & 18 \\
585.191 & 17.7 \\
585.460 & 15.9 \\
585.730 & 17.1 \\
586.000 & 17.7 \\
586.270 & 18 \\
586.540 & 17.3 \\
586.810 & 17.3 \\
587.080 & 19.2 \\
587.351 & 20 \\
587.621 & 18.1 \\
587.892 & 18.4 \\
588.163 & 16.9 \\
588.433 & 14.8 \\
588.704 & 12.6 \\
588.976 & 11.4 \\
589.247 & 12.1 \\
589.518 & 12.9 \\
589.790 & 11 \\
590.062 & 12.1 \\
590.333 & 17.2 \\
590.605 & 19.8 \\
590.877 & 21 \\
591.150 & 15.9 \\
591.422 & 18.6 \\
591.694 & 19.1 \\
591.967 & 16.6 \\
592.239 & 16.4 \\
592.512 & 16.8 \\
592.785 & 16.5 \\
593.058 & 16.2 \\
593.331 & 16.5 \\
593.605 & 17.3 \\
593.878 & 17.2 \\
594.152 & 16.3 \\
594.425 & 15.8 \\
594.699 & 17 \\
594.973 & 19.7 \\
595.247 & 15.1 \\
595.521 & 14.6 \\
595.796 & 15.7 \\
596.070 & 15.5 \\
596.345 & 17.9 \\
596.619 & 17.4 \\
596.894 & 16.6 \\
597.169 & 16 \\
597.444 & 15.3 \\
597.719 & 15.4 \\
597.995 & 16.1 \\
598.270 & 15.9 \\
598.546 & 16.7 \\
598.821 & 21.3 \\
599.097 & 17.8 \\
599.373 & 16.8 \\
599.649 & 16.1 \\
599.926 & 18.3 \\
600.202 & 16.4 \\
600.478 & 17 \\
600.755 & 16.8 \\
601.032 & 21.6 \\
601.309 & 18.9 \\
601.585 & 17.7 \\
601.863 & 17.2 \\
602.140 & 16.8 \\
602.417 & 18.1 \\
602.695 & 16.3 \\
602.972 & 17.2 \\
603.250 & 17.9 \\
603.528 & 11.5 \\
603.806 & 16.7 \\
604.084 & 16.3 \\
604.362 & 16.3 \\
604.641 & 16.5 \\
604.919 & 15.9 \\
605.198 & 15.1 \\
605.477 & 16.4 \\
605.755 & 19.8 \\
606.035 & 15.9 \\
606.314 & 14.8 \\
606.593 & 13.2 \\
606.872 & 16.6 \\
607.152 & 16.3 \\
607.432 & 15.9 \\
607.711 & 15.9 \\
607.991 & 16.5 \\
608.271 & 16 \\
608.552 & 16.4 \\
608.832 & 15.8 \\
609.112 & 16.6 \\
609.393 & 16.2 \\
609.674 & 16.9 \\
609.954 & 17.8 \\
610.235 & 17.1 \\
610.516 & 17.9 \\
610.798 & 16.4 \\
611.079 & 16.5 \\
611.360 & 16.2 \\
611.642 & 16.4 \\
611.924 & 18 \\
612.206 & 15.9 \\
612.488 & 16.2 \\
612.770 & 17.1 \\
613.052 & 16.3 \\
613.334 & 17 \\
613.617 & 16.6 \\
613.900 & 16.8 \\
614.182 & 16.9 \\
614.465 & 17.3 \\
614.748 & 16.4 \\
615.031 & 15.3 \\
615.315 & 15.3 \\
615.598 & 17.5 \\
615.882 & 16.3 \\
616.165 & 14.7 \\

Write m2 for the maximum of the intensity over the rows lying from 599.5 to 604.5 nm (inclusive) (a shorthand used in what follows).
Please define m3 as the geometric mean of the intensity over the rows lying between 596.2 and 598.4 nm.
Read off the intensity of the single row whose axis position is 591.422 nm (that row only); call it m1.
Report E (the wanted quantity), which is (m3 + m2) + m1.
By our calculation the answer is 56.5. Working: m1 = 18.6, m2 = 21.6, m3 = 16.3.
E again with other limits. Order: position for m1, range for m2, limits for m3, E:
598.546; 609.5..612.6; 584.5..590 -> 50.6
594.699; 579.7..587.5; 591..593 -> 54.1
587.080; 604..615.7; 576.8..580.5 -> 54.7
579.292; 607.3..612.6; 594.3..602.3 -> 49.3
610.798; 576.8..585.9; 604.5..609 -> 51.3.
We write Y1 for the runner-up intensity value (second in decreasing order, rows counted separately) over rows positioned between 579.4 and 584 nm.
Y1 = 18.5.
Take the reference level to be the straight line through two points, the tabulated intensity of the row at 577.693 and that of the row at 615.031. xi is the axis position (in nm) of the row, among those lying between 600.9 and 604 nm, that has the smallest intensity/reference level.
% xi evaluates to 603.528 nm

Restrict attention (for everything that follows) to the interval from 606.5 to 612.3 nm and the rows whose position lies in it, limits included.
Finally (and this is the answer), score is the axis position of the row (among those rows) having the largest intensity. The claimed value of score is 611.924 nm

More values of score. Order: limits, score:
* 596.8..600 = 598.821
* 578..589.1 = 587.351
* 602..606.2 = 605.755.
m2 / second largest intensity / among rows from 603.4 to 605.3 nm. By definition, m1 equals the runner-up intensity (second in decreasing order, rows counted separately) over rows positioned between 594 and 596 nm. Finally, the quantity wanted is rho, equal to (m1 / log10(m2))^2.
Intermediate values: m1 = 17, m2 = 16.5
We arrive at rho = 195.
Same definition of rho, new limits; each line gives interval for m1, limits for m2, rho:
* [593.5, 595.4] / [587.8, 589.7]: 199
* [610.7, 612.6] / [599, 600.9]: 174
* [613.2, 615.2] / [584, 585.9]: 186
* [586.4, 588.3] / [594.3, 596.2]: 243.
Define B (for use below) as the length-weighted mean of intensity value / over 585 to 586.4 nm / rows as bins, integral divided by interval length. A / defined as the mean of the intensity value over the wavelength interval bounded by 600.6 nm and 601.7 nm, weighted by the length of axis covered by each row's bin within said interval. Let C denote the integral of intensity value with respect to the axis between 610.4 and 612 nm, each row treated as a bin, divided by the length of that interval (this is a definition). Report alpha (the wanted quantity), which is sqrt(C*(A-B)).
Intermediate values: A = 18.7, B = 17.3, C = 16.8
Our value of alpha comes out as 4.9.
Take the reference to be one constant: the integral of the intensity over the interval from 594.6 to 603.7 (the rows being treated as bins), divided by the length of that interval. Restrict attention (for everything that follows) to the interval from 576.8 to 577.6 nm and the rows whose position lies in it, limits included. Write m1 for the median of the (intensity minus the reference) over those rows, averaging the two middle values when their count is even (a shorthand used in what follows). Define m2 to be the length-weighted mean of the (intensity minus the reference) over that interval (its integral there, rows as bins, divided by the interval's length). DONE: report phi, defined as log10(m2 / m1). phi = -0.03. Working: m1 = -1.3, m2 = -1.2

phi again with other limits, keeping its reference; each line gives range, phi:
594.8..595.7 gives -0.59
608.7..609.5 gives 0.00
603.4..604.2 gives 0.52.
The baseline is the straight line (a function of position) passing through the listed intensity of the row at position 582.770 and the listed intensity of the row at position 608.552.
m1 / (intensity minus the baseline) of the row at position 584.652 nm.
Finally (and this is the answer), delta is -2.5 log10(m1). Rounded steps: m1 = 0.4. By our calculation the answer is 0.9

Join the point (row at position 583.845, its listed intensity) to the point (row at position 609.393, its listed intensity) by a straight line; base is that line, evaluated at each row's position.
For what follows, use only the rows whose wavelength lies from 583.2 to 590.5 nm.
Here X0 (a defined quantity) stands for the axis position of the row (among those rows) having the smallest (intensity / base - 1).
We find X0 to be 589.790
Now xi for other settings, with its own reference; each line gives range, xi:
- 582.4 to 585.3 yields 583.039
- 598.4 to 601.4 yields 599.649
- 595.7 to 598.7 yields 597.444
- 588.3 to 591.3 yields 589.790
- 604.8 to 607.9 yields 606.593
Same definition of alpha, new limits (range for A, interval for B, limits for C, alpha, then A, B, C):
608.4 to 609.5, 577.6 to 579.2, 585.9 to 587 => 3.5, 16.2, 15.6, 17.7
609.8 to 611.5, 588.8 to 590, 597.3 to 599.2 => 9.3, 17.0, 11.9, 16.9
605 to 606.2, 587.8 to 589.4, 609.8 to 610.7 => 6.6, 16.7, 14.2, 17.5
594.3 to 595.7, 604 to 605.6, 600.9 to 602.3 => 2.5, 16.4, 16.1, 18.4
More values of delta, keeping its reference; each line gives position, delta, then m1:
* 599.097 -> -0.6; 1.7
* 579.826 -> 1.8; 0.2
